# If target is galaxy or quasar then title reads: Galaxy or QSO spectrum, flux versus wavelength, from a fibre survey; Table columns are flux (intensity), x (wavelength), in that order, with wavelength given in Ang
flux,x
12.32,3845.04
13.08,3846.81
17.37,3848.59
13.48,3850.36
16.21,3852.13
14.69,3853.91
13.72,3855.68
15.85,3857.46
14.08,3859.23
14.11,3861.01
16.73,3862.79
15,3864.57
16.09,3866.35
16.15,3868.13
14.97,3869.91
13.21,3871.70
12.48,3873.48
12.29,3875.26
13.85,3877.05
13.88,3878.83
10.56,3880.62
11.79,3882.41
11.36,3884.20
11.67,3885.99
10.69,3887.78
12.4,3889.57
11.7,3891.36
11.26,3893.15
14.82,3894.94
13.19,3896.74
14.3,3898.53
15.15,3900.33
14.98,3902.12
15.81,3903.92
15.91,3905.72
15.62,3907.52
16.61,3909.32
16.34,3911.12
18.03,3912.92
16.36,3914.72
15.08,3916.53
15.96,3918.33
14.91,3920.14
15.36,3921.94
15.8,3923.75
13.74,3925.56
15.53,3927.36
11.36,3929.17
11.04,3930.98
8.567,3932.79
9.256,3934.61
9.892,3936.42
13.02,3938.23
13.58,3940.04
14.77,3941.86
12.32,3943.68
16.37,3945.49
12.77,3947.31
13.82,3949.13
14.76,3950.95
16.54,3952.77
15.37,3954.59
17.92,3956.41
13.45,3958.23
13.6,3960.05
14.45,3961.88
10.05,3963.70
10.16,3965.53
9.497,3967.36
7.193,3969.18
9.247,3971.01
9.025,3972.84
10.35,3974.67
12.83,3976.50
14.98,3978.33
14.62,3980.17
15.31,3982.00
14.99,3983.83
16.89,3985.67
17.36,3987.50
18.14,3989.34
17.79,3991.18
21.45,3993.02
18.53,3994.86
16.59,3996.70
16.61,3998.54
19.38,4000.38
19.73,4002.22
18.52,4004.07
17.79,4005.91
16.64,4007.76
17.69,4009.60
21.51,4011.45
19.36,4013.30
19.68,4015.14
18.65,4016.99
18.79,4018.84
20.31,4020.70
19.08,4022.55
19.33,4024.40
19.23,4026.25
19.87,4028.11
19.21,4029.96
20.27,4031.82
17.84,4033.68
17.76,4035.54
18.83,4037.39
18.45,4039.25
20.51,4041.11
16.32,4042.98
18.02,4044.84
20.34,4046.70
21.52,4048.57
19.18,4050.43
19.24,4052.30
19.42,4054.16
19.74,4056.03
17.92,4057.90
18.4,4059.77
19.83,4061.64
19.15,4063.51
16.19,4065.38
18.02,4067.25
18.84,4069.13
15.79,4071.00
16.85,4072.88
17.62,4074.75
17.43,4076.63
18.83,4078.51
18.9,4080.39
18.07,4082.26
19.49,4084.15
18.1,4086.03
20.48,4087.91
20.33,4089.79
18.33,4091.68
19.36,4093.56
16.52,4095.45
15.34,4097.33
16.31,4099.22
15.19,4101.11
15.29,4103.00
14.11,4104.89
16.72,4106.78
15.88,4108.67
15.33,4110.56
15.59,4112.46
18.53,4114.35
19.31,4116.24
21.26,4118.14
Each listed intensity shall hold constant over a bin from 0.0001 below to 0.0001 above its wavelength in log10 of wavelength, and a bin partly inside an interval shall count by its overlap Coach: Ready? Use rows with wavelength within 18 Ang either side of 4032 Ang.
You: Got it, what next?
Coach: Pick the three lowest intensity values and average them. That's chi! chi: 17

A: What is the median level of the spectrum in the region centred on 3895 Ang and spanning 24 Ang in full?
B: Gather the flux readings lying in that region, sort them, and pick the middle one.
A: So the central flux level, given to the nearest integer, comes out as 13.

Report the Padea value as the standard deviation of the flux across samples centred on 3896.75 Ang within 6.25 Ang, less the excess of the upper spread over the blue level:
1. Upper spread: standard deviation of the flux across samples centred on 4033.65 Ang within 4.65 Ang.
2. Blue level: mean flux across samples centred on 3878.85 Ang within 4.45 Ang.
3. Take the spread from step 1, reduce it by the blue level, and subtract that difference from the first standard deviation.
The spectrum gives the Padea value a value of 13.0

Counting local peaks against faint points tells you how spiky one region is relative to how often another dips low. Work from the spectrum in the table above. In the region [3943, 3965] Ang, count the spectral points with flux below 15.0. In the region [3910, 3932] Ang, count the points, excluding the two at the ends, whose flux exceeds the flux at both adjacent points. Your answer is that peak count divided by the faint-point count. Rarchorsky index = 0.50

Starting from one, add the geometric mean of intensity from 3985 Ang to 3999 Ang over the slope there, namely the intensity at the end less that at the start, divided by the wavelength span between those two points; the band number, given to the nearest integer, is -820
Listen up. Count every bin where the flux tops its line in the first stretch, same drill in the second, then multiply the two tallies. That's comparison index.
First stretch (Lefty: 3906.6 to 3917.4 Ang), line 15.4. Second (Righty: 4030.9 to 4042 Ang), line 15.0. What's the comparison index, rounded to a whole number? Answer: 30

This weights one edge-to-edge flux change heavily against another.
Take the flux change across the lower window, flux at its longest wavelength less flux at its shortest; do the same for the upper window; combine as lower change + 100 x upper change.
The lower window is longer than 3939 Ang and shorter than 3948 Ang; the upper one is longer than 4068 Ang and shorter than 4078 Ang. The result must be -142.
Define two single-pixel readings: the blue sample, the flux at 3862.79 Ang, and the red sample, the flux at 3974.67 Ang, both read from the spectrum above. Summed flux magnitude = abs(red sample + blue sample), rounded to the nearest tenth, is 27.1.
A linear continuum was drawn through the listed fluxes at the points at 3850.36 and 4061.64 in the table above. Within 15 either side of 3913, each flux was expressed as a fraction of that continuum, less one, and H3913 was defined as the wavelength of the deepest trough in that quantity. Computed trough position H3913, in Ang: 3925.56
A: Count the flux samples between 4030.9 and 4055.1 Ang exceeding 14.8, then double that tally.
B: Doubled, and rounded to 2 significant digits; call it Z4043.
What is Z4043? 26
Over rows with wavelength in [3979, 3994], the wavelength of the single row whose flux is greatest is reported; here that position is 3993.02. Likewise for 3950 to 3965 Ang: 3956.41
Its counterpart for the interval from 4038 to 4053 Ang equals 4048.57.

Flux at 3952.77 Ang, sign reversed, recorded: -17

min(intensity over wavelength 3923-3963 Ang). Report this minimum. 8.567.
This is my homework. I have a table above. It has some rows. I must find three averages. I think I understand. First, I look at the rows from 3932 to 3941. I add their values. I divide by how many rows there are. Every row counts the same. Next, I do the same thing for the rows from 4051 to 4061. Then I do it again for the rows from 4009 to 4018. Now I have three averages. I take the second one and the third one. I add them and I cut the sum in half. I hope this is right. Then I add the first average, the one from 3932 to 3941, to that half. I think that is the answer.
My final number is 30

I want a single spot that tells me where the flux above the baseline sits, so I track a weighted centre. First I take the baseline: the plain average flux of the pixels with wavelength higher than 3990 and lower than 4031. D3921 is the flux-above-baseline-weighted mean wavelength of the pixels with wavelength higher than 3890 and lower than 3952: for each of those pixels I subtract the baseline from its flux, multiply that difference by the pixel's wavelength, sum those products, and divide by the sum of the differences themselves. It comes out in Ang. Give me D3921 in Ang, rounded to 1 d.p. 3923.1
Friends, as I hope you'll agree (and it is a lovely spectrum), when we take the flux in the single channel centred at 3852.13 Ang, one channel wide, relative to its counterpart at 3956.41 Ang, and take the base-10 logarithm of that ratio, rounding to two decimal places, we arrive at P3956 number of -0.04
